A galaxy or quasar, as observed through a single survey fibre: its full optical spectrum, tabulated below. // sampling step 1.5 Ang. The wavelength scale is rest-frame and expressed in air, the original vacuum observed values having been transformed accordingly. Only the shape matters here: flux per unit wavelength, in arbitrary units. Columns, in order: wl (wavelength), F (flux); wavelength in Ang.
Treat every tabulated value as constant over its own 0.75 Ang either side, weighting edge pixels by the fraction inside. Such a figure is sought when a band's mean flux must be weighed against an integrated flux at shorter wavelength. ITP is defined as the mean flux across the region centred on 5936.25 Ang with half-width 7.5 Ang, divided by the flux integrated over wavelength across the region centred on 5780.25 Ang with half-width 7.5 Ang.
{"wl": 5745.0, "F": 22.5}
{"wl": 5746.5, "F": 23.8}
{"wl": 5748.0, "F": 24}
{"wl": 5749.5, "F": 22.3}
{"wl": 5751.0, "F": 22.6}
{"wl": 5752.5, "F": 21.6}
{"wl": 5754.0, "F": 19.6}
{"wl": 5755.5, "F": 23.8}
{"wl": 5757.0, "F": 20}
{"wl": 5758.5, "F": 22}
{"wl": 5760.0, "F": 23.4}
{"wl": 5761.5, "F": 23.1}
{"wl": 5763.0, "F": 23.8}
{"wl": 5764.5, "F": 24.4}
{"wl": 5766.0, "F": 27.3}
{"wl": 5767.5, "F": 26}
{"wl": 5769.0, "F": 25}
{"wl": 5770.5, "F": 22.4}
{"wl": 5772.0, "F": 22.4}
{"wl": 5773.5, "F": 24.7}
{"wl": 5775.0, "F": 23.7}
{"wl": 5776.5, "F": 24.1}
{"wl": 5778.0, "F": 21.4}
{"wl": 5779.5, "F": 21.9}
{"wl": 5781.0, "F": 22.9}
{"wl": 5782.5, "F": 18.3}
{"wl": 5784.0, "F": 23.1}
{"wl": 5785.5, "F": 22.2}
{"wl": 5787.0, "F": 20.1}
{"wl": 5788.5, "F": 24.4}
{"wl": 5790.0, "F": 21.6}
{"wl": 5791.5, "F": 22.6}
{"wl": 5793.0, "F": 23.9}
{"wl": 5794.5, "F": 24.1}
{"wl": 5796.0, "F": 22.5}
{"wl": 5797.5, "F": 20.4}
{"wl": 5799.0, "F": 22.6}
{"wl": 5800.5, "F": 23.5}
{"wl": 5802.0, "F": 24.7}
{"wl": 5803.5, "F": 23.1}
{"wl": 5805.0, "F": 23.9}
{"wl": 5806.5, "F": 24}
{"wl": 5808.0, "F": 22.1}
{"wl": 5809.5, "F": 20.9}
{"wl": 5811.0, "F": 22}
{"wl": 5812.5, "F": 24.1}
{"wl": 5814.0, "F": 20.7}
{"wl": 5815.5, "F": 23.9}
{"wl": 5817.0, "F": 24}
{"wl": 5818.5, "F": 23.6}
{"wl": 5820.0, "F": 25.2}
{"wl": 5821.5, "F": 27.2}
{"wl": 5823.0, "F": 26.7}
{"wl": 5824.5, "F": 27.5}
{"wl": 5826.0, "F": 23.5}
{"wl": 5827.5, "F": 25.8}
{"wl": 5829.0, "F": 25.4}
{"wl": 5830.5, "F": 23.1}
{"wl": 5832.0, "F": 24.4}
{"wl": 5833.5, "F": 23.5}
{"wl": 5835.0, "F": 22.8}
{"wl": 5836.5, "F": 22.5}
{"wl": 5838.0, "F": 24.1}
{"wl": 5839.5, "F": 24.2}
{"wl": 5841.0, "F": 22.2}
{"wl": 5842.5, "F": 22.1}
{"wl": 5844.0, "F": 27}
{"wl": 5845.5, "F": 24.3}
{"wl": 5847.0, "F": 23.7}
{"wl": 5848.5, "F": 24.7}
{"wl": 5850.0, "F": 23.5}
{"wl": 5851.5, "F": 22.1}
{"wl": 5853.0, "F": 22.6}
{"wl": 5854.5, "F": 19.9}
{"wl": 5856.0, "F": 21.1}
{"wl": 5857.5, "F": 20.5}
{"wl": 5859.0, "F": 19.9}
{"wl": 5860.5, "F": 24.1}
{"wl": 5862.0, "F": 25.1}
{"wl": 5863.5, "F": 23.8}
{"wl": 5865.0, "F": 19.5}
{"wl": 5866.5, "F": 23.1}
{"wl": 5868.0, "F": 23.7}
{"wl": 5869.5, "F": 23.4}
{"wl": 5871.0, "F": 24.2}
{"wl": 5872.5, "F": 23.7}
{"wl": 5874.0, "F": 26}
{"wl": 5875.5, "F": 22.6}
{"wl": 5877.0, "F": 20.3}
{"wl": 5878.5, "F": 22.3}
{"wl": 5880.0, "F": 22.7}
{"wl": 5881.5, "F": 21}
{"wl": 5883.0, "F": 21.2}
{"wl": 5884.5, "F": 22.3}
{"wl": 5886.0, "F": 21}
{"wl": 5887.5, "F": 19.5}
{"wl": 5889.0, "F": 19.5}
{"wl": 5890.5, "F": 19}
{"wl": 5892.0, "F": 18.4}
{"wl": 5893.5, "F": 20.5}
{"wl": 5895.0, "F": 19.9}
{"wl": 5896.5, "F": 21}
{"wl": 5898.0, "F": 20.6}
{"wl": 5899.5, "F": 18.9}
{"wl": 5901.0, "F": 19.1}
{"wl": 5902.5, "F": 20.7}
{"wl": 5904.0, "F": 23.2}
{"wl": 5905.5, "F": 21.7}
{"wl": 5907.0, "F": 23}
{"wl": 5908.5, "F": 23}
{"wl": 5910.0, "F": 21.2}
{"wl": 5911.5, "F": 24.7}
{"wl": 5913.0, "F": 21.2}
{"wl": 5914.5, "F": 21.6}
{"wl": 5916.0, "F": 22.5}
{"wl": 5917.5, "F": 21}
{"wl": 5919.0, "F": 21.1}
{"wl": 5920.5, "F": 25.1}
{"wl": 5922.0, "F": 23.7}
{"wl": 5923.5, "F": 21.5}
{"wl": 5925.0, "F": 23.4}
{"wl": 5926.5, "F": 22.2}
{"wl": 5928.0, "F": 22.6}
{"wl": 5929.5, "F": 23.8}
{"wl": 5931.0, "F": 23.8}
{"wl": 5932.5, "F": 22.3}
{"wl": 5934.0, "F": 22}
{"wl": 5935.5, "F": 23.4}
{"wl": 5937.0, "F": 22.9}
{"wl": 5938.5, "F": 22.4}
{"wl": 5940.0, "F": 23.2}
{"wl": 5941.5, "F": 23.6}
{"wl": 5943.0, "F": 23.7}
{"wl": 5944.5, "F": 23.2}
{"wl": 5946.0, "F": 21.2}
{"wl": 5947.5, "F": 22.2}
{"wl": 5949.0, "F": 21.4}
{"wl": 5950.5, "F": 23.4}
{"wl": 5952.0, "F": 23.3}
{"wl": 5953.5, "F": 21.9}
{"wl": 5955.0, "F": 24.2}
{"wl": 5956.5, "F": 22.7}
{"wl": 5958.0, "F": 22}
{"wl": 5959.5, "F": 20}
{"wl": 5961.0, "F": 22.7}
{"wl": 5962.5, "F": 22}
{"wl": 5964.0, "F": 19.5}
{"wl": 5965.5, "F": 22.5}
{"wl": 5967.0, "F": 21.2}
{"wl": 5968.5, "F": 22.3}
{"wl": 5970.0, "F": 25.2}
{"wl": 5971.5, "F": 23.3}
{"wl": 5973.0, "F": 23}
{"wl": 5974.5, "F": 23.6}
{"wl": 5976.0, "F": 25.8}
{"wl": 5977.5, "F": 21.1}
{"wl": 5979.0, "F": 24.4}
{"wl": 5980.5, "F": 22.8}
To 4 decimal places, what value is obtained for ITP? 0.0693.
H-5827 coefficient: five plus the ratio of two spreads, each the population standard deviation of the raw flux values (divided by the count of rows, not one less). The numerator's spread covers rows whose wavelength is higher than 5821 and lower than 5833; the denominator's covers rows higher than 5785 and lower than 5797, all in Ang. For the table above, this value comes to 6.2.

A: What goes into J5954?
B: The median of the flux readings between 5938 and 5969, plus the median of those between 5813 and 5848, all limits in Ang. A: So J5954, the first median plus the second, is 46.4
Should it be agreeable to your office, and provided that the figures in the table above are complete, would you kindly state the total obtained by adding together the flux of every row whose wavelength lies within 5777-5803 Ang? 380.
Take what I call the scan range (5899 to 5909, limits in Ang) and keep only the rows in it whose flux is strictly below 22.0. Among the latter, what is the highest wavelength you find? 5905.5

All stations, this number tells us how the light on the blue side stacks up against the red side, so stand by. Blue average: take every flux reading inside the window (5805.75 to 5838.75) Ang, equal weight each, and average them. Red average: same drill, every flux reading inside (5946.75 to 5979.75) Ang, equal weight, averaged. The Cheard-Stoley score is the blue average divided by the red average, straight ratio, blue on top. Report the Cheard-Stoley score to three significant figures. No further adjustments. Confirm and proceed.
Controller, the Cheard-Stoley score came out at 1.06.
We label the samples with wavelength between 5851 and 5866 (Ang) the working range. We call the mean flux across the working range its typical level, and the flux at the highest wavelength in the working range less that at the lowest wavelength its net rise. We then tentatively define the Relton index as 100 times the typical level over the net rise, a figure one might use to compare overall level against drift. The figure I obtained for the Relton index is -841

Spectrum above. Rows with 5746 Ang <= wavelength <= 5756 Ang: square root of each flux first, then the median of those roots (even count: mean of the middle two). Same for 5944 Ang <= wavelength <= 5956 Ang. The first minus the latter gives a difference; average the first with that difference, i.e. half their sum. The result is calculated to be 2.37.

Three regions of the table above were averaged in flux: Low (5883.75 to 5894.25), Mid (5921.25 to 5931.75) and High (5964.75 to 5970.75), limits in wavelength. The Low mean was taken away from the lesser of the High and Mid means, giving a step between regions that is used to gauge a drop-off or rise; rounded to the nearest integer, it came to 3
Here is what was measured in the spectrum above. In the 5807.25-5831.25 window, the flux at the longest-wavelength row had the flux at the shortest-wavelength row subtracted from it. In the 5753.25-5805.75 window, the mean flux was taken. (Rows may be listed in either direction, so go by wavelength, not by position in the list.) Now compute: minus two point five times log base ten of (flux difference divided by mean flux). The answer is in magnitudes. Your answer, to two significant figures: 3.4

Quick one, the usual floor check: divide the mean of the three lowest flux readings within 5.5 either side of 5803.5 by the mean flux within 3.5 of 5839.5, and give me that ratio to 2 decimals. 0.98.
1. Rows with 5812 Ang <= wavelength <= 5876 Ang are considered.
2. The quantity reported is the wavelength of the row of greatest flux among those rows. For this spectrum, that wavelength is 5824.5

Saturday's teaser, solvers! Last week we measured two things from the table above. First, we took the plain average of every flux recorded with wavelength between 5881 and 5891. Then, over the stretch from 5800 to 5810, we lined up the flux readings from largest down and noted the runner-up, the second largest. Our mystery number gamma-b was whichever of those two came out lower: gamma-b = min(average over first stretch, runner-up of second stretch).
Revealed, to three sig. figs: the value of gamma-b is 20.5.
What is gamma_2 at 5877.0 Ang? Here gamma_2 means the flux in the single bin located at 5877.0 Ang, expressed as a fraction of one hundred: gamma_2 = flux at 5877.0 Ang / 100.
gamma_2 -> 0.20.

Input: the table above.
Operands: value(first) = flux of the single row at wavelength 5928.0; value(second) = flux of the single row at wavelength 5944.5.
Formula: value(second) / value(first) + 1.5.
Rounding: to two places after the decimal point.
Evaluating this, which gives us 2.53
